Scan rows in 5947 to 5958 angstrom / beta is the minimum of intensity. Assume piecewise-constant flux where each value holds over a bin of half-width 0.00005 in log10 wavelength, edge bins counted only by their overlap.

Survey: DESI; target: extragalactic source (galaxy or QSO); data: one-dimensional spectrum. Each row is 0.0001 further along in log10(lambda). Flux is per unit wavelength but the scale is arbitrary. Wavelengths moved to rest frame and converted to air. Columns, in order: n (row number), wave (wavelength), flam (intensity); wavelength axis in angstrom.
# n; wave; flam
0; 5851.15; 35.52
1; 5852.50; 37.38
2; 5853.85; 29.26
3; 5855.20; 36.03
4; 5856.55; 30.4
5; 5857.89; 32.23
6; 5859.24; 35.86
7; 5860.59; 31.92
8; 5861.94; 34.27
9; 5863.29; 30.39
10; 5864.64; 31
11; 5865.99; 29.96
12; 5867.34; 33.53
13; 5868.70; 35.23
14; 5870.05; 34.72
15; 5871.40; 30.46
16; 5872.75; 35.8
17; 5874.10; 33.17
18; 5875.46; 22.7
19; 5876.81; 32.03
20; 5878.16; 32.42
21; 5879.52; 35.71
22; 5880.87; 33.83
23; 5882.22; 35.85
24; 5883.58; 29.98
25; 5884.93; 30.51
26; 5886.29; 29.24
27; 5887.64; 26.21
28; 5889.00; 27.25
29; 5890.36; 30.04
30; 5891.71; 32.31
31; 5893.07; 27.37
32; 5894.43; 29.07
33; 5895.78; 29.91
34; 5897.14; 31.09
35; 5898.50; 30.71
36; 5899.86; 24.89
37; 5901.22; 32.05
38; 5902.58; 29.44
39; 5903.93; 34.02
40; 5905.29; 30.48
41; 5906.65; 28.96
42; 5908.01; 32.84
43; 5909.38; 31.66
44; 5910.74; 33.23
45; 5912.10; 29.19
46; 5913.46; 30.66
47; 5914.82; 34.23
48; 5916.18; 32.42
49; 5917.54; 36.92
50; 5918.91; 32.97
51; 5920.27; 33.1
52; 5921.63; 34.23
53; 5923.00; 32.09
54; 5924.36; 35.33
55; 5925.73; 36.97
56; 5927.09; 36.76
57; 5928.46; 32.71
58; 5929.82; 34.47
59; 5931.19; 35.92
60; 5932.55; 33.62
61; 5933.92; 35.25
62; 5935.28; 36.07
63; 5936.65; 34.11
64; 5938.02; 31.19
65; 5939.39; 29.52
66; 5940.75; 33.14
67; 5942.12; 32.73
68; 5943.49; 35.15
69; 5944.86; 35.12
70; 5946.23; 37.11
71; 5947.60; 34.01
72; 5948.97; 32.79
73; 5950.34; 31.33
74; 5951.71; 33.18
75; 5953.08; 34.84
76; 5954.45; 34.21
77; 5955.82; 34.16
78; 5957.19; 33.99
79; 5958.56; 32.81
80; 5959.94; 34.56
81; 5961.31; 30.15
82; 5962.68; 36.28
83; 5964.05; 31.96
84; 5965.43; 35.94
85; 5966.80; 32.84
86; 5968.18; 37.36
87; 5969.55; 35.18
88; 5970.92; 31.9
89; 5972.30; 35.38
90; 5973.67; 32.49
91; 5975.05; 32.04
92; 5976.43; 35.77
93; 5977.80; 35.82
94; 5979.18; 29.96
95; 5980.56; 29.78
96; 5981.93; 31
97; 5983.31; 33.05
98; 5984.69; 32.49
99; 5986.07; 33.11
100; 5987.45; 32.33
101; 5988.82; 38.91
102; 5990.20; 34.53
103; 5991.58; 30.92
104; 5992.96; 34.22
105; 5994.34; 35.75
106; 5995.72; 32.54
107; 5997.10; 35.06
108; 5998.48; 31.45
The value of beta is 31.33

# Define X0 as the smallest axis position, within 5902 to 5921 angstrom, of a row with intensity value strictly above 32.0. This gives 5903.93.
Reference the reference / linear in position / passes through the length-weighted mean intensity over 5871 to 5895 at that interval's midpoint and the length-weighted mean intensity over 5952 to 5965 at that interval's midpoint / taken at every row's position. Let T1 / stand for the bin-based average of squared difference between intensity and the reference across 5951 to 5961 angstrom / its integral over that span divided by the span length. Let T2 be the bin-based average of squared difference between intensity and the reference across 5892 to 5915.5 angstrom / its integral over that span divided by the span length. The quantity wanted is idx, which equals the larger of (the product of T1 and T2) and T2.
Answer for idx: 6.4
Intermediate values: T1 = 1.1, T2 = 5.9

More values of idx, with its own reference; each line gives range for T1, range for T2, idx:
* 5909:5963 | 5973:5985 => 41.2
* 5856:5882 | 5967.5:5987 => 96.7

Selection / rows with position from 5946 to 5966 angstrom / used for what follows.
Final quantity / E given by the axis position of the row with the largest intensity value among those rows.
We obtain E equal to 5946.23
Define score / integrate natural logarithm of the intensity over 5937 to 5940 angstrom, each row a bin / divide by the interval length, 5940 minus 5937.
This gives 3.42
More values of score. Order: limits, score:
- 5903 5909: 3.45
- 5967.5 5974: 3.55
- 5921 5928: 3.55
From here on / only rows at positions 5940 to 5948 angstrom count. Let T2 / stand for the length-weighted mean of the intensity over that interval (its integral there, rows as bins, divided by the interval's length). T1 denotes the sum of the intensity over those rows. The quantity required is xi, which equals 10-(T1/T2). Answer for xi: 3.996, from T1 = 207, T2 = 34.5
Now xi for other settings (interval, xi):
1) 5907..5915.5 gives 3.976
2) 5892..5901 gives 4.061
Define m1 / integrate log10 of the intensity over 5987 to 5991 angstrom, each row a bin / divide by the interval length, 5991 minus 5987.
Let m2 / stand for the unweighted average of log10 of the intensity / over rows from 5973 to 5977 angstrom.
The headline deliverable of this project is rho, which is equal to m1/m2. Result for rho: 1.02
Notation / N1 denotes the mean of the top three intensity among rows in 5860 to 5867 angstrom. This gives 32.4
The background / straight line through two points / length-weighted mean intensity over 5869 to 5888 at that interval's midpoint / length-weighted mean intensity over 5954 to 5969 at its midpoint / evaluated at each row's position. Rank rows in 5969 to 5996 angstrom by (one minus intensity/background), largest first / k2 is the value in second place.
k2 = 0.13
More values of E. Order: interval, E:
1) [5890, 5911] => 5903.93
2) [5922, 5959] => 5946.23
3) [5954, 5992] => 5988.82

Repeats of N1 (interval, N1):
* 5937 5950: 35.8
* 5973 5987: 34.9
